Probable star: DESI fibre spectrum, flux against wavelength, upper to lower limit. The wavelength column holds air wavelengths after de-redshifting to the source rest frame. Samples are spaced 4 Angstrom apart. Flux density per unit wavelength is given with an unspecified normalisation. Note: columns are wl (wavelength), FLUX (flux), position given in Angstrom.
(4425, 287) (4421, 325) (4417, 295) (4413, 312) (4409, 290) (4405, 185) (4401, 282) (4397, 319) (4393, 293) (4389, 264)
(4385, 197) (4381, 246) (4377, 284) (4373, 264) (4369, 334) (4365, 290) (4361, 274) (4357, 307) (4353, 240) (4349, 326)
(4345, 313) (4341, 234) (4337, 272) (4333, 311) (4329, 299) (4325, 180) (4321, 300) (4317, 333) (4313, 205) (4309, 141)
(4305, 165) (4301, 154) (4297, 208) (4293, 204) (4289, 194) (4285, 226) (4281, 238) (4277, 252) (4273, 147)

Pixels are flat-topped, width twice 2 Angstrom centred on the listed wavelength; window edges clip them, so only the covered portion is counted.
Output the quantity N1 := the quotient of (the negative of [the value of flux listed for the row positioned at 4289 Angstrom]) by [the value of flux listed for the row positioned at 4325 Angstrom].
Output -1.08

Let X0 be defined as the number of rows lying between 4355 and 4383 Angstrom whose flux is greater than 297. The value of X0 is 2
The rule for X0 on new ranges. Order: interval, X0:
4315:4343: 4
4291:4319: 1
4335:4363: 3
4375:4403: 1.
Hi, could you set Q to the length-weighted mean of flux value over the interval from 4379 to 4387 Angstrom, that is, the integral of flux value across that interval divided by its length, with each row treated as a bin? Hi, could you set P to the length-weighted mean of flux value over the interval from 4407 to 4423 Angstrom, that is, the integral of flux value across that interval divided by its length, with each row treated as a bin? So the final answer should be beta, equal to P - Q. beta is 84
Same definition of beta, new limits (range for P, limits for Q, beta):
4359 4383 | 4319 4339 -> 10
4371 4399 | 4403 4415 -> 4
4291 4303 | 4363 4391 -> -80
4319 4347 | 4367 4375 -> -26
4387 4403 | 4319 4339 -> 17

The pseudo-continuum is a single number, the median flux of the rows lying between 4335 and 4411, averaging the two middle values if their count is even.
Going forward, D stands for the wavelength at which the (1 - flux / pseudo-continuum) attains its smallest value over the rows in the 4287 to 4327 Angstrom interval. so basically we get 4317 Angstrom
